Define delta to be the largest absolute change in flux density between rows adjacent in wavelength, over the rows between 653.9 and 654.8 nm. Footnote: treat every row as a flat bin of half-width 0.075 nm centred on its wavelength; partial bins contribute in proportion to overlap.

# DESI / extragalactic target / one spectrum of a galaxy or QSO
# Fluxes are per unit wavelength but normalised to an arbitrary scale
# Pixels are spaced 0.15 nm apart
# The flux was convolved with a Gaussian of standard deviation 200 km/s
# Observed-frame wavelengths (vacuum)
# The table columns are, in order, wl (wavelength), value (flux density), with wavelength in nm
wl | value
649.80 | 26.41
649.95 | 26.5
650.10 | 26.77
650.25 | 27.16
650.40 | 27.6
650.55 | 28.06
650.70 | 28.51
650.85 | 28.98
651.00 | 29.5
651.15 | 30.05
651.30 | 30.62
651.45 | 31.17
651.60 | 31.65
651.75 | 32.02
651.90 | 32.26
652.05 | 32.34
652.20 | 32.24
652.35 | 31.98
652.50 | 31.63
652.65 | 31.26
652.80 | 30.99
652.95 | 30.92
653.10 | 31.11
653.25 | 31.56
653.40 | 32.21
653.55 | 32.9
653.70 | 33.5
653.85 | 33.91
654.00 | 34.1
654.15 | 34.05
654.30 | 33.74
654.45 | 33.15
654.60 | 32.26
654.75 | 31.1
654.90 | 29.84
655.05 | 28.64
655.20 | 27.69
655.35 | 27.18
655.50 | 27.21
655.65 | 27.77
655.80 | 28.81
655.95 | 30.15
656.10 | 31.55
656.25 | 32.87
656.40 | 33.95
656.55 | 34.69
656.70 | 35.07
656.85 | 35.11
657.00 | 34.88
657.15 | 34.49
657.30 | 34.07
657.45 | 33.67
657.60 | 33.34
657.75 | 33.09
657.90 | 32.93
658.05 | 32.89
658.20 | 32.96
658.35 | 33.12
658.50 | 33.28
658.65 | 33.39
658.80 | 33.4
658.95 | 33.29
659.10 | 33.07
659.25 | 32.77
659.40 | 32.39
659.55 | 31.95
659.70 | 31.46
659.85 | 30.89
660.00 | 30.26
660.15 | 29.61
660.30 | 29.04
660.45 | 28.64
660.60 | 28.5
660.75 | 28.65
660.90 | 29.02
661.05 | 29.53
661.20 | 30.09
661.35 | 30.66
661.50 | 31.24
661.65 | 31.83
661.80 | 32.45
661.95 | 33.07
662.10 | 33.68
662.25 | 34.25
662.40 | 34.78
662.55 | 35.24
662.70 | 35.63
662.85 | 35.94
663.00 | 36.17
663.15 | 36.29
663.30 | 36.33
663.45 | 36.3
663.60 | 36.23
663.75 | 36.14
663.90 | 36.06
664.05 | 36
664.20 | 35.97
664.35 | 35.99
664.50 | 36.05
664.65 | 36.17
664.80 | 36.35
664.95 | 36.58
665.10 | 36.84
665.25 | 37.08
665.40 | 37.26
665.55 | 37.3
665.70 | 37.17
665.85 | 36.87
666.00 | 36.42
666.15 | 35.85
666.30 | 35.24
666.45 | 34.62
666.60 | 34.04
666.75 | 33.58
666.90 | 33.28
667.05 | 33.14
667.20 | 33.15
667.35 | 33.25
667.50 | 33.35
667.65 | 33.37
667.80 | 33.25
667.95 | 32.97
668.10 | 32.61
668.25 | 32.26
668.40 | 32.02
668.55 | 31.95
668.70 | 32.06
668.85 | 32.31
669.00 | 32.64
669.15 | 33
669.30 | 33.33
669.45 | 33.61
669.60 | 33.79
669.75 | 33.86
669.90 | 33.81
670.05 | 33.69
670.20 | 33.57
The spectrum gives 1.16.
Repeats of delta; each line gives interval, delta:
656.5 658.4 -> 0.42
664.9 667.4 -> 0.62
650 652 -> 0.57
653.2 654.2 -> 0.69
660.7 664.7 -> 0.62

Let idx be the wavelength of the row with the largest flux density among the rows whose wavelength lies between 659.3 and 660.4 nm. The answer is 659.40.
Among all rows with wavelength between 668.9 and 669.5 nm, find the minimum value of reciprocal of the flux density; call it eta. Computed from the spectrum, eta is 0.0298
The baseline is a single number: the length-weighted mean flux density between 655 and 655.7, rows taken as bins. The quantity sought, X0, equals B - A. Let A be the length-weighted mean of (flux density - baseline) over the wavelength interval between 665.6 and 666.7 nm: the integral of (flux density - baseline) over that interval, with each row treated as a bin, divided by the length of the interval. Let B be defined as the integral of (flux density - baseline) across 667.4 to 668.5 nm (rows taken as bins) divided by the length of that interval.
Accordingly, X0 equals -2.9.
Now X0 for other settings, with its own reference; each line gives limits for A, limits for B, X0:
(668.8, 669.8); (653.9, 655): -0.7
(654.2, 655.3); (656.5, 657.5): 3.7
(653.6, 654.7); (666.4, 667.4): 0.1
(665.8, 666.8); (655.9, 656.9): -1.9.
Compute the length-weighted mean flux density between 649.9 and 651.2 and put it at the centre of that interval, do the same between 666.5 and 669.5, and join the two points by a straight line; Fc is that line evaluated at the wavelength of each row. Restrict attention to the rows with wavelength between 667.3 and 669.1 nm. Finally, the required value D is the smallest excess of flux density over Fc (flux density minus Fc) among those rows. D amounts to -1.2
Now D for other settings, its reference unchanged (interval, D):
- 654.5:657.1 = -2.3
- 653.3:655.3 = -1.7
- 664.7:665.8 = 4.3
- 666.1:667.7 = 0.4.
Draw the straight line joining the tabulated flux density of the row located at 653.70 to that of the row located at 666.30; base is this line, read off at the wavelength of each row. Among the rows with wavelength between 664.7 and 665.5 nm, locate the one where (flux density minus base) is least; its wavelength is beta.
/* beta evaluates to 664.80 nm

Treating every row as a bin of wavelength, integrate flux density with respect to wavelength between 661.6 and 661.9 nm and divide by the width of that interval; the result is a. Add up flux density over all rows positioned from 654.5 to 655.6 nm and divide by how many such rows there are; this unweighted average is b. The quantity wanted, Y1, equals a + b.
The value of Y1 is 61.4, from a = 32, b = 29.1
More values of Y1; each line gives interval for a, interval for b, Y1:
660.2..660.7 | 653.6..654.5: 62.5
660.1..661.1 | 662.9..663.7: 65.2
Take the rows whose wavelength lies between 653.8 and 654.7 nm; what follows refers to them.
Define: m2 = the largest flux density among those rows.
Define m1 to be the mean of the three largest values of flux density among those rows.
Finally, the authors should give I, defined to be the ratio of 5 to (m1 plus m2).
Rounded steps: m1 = 34.0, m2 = 34.1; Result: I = 0.073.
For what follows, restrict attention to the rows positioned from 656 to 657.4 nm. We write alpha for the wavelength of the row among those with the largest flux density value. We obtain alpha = 656.85 nm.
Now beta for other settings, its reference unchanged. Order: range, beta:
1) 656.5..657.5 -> 657.45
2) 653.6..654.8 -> 654.75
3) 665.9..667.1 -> 667.05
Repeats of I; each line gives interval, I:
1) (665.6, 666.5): 0.068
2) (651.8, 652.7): 0.077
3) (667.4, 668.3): 0.075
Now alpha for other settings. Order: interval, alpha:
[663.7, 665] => 664.95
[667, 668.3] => 667.65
